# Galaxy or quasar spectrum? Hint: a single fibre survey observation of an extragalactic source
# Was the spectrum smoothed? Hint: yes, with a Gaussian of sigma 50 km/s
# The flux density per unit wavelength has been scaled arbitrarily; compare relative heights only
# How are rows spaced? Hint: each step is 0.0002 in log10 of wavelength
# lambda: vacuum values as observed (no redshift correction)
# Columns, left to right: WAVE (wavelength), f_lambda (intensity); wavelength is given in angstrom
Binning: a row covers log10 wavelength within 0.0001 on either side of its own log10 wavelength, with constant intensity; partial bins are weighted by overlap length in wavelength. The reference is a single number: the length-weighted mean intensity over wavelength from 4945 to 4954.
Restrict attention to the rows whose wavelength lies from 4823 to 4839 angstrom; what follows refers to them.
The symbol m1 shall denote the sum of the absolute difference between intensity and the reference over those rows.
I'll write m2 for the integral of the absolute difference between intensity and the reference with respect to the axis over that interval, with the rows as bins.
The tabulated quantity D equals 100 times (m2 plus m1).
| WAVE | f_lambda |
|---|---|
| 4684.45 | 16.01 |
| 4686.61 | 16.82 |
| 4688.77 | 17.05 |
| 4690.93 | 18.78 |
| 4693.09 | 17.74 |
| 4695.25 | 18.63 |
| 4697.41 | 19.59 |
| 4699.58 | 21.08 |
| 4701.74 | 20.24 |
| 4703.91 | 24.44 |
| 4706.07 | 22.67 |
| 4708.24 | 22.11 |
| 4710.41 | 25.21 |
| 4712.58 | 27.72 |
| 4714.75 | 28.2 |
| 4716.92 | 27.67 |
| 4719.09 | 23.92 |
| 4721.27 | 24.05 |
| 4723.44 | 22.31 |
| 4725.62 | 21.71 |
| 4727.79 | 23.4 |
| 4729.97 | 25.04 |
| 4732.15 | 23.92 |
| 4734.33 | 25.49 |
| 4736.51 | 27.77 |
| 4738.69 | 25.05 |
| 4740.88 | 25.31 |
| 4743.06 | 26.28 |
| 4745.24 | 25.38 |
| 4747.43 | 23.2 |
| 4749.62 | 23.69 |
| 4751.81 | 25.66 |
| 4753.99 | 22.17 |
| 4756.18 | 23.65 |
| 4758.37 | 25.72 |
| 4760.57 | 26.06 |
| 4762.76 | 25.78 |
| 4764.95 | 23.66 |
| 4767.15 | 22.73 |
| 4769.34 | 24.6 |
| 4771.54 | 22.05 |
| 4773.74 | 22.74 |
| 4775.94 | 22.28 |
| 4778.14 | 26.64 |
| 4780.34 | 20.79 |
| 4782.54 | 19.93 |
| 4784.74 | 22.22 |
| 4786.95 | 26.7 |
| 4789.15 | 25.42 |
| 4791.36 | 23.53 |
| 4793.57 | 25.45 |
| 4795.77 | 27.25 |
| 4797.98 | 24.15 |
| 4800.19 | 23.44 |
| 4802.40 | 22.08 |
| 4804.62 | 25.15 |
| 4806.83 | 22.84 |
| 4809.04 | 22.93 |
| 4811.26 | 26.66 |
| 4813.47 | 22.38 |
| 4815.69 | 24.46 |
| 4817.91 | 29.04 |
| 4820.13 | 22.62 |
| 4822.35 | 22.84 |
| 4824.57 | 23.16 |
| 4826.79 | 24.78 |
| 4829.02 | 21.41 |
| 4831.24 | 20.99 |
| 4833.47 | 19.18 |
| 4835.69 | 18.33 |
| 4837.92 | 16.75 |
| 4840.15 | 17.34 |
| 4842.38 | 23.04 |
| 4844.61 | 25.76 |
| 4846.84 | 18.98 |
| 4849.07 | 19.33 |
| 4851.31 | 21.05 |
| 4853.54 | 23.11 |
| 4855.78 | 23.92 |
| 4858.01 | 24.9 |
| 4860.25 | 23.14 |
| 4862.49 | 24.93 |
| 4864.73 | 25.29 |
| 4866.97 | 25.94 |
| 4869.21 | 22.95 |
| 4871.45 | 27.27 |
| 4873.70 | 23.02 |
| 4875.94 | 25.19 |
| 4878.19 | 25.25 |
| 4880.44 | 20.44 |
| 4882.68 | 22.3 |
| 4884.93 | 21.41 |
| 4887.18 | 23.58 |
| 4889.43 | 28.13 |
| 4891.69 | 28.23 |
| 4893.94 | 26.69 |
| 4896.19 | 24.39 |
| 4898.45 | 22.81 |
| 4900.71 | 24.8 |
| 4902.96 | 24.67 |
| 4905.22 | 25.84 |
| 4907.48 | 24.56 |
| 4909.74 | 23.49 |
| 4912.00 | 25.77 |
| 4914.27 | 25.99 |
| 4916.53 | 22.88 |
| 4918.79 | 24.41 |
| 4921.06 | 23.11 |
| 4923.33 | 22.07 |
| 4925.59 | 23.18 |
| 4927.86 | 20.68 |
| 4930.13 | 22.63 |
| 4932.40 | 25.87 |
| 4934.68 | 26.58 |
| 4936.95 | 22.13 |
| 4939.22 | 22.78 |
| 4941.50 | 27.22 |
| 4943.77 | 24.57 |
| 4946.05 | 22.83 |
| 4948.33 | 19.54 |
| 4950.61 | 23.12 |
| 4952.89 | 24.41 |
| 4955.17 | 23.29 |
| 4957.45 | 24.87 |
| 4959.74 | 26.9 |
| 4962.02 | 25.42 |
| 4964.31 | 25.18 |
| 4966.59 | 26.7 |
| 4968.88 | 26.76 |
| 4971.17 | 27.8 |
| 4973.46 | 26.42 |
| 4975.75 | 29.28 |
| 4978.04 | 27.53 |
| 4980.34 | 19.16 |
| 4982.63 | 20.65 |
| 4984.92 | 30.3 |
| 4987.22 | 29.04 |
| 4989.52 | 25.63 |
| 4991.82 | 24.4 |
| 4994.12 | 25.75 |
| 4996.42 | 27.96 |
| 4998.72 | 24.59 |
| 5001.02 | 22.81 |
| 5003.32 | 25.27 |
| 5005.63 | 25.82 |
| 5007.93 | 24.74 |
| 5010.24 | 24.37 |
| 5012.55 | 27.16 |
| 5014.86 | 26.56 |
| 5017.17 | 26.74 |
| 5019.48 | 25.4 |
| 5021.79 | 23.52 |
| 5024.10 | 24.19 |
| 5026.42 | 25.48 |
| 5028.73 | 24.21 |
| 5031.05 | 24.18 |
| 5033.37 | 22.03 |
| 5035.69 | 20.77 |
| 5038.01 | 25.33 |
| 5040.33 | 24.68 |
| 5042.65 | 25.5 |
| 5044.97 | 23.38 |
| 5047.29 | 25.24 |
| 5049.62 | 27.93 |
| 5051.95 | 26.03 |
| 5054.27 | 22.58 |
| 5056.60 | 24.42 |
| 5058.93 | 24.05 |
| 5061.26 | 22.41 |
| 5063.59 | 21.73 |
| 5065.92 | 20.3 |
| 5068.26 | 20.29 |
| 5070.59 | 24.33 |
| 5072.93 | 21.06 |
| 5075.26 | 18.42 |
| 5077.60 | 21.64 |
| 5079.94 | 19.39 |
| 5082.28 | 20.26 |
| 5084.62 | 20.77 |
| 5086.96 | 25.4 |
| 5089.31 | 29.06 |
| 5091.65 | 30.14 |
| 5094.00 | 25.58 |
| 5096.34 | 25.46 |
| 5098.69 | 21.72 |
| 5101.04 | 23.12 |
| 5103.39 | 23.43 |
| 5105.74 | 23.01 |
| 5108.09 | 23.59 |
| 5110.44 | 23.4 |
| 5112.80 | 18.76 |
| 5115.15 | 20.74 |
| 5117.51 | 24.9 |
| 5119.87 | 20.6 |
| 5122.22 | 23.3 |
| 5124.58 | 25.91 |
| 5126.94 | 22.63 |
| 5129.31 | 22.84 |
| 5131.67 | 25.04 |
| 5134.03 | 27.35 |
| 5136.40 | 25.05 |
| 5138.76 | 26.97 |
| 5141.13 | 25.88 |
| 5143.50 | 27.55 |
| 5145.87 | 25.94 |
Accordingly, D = 6018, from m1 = 19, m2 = 41.5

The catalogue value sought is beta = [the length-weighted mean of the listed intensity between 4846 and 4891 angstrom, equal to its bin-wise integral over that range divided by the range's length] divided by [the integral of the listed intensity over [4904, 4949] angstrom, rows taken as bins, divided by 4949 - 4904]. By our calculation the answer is 0.99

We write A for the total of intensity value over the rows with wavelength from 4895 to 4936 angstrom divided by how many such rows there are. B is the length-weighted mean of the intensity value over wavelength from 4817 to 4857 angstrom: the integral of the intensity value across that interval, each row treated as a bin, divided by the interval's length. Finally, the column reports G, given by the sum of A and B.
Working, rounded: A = 24.1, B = 21.7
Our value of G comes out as 45.8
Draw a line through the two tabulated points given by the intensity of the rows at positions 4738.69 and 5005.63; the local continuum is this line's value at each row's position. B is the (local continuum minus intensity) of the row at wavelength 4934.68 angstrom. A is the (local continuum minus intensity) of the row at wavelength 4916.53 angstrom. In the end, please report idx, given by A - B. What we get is 3.6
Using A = 2.7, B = -1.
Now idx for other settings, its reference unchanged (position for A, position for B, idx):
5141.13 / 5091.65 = 4.4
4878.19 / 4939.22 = -2.6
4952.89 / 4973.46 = 2.0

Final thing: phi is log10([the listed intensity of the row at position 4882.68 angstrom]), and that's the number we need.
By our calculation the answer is 1.35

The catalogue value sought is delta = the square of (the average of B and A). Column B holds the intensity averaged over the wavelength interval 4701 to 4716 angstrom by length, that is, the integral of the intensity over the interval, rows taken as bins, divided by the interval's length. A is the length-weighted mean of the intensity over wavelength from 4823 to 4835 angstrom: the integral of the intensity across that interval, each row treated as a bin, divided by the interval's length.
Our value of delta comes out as 536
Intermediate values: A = 21.8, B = 25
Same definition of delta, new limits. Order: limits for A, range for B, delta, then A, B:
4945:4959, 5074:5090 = 507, 23.1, 22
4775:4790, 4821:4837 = 504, 23.4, 21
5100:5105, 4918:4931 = 526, 23.3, 23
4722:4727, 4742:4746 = 580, 22.3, 26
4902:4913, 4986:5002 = 641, 24.9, 26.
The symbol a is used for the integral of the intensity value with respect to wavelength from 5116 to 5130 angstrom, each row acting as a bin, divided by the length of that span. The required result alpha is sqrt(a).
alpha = 4.83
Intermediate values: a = 23.3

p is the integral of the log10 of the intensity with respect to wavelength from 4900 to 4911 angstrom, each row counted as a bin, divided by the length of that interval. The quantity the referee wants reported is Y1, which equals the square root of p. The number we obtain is 1.18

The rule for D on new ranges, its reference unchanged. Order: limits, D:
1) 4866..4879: 4680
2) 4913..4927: 2593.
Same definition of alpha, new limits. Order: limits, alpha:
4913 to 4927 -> 4.85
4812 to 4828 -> 4.92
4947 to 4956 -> 4.75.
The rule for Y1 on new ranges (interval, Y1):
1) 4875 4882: 1.17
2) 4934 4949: 1.17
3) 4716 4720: 1.19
